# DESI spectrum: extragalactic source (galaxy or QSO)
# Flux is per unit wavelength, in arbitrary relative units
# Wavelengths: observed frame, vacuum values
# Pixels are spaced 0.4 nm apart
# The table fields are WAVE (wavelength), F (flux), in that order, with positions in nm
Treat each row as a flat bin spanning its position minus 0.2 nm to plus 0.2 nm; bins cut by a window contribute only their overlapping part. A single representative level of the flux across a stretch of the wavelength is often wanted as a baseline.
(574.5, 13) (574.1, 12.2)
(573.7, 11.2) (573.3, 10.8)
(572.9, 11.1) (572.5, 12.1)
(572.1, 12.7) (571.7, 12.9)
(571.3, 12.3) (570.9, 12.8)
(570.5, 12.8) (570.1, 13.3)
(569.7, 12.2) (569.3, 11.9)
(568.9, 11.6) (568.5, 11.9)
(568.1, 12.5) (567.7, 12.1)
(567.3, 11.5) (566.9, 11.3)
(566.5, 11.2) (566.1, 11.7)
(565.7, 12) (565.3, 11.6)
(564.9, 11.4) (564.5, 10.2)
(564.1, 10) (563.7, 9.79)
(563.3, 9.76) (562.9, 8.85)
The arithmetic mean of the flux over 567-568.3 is 12.0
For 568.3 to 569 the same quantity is 11.8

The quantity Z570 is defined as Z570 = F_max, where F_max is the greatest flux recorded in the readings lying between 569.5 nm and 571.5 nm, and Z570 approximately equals 13.3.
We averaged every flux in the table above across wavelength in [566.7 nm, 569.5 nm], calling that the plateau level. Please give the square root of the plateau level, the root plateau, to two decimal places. 3.44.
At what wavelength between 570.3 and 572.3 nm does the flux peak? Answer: 571.7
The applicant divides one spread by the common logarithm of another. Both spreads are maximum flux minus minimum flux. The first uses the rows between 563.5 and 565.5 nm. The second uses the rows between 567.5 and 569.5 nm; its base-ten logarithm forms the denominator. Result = -40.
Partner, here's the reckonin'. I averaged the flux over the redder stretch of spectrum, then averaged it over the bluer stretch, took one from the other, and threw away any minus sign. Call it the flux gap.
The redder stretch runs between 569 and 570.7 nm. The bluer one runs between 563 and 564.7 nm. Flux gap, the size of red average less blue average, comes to 2.6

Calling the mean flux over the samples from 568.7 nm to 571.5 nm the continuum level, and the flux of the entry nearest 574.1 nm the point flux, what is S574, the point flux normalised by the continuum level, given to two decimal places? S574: 0.98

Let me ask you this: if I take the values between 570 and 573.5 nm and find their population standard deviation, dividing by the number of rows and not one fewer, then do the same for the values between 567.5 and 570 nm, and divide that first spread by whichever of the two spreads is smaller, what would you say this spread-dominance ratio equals 2.8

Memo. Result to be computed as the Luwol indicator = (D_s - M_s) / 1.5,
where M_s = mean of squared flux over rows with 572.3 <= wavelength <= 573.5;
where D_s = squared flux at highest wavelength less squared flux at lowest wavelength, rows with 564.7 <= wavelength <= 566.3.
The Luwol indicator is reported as -81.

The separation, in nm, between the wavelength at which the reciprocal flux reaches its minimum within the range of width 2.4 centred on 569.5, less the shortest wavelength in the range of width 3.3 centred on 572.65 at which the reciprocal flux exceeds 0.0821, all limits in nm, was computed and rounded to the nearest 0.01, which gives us -2.40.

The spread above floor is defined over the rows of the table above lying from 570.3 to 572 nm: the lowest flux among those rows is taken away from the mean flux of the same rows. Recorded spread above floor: 0.40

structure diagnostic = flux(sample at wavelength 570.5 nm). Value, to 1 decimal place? 12.8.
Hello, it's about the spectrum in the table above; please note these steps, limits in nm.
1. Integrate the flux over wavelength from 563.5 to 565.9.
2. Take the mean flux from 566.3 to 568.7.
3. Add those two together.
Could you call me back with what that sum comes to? 37.7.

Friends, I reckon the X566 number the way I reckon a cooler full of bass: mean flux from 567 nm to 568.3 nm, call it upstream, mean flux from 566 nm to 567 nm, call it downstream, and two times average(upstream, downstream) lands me 23.4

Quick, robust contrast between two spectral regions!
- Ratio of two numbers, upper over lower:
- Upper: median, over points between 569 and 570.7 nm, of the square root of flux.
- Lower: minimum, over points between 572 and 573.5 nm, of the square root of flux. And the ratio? 1.08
